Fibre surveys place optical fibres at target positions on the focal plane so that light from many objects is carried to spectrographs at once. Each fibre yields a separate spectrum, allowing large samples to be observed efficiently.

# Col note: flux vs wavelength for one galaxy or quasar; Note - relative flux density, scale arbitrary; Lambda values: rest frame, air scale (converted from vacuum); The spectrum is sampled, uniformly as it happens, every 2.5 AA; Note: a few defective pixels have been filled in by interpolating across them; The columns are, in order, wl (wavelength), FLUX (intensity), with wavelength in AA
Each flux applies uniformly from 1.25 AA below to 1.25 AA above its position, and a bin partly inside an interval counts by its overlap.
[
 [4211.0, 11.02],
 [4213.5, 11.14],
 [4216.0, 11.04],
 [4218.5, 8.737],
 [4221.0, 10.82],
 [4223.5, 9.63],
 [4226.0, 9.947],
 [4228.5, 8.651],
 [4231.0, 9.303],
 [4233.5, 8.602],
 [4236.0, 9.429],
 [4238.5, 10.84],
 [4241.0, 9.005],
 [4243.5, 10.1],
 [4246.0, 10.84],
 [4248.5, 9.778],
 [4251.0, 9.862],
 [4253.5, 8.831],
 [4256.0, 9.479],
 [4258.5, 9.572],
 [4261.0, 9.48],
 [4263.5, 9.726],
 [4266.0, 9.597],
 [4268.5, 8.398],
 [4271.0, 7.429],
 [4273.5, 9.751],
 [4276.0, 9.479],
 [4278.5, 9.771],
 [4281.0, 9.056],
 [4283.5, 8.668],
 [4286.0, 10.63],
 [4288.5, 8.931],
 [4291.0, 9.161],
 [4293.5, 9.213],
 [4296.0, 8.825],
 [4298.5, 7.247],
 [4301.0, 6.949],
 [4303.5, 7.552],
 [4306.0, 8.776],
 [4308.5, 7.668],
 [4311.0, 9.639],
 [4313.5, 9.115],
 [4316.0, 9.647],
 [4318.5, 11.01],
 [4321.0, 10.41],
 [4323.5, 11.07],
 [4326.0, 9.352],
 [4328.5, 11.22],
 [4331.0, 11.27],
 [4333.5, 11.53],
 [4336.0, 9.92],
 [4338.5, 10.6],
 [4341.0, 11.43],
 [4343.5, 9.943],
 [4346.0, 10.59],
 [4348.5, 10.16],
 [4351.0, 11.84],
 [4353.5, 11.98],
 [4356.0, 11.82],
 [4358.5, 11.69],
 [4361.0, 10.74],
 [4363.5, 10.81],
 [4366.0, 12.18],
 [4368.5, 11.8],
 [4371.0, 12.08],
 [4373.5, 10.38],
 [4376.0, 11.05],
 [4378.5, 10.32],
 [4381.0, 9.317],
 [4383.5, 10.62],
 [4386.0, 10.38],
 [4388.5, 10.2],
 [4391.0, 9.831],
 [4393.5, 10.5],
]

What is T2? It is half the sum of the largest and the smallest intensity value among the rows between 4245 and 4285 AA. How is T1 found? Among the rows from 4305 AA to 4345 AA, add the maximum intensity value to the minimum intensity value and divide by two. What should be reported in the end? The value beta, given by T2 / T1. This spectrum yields 0.95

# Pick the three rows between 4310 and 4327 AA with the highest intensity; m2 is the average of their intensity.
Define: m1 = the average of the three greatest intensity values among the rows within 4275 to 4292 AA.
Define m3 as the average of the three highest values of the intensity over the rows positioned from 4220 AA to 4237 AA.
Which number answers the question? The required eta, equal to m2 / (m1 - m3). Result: -63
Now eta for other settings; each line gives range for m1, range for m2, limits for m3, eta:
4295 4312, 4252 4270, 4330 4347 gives -4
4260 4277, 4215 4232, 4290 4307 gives 17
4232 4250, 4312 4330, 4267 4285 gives 12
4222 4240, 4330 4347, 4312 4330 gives -12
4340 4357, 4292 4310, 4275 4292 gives 5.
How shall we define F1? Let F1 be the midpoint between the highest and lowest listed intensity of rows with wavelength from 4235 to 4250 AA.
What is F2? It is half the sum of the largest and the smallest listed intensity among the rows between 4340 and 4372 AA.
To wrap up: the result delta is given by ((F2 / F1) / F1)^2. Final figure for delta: 0.0126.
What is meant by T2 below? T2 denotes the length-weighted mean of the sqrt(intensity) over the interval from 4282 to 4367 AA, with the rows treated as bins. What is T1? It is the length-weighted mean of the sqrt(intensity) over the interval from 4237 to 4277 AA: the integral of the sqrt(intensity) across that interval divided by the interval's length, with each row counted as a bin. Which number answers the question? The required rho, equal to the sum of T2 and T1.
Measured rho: 6.24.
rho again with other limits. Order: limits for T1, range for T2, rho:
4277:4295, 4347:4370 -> 6.44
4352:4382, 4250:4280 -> 6.39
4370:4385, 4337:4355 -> 6.56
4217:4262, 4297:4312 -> 5.92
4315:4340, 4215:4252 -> 6.38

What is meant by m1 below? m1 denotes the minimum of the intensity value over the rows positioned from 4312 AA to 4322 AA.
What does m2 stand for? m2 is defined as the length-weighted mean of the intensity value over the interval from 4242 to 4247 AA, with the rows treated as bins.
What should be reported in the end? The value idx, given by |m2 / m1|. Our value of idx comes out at 1.14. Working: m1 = 9.115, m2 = 10.4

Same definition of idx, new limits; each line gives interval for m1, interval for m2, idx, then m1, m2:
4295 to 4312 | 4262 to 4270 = 1.32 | 6.949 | 9.2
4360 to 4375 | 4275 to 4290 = 0.91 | 10.38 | 9.4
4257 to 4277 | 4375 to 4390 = 1.39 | 7.429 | 10.3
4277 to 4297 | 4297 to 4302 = 0.83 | 8.668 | 7.2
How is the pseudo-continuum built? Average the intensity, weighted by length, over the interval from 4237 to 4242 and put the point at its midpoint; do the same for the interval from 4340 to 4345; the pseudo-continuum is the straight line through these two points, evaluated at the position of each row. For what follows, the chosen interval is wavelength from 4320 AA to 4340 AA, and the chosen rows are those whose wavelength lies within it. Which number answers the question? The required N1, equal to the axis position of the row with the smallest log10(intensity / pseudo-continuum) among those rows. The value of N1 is 4326.0 AA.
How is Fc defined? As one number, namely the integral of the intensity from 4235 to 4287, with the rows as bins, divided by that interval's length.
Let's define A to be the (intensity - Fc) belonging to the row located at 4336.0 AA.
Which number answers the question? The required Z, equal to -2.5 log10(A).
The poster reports 1.0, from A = 0.4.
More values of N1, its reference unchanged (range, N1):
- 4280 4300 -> 4298.5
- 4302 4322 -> 4303.5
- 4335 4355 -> 4343.5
